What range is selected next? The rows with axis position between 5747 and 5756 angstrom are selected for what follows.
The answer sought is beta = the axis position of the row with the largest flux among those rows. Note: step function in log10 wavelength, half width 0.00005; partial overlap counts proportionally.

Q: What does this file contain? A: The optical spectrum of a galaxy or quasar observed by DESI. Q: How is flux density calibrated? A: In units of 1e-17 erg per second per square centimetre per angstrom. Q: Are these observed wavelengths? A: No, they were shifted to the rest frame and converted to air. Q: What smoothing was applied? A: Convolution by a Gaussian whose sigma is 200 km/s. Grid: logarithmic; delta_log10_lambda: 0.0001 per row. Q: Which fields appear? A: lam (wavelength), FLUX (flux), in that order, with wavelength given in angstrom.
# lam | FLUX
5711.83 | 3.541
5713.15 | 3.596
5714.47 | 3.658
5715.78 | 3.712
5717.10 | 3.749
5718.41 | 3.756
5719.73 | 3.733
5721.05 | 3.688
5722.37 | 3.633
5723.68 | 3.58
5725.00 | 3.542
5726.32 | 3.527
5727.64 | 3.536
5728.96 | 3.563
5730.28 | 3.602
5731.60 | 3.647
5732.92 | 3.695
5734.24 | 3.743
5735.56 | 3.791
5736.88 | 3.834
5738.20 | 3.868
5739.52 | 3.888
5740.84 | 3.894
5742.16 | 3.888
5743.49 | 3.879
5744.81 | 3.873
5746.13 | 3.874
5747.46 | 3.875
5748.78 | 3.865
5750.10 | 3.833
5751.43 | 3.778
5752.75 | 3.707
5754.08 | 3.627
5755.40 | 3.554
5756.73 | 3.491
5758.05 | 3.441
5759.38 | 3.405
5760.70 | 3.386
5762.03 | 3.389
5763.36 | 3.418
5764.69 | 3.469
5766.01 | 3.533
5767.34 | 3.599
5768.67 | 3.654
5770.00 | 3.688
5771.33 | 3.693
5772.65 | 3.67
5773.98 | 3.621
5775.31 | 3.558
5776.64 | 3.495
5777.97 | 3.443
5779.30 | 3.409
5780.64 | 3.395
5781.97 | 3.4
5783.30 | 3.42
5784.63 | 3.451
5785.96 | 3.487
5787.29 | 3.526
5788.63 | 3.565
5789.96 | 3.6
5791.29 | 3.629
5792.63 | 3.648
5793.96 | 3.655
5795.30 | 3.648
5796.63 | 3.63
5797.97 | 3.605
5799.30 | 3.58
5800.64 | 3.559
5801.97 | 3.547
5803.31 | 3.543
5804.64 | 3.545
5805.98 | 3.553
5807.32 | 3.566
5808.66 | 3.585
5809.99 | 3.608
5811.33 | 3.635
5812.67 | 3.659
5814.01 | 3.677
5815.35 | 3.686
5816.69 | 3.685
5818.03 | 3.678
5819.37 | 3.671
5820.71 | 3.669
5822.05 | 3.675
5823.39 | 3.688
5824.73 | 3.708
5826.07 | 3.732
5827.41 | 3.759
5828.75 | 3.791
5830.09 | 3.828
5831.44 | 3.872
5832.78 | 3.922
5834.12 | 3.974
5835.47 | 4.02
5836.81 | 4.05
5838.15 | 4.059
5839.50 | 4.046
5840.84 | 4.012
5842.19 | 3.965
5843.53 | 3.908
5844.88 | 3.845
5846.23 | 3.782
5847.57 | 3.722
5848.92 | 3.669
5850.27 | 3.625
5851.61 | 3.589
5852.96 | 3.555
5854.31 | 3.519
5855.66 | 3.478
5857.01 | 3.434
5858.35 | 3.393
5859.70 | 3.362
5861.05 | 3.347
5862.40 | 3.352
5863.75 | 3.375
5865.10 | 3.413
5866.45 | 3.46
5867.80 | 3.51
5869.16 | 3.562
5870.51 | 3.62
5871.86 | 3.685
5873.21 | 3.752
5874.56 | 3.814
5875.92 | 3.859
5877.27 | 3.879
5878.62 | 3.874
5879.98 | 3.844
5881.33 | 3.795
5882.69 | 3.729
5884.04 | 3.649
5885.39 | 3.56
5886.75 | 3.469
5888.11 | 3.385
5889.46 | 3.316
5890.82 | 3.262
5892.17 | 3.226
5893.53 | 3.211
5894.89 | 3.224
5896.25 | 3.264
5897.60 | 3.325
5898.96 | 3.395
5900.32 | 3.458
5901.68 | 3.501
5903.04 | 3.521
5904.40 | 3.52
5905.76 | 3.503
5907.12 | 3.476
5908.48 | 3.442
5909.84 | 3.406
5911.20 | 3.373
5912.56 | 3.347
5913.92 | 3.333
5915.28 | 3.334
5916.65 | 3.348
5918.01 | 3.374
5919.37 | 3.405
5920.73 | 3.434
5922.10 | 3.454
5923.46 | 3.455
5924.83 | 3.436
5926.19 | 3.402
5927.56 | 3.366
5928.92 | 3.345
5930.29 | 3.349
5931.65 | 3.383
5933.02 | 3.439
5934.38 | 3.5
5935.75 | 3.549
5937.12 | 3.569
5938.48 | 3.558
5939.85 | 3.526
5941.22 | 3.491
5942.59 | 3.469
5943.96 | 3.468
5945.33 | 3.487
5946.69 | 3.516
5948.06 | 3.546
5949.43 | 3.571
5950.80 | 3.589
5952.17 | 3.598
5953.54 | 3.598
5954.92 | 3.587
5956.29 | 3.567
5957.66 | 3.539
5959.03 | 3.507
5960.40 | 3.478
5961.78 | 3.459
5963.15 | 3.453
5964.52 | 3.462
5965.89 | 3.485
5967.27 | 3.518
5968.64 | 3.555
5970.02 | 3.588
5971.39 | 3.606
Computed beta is 5747.46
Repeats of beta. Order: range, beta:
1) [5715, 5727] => 5718.41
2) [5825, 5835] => 5834.12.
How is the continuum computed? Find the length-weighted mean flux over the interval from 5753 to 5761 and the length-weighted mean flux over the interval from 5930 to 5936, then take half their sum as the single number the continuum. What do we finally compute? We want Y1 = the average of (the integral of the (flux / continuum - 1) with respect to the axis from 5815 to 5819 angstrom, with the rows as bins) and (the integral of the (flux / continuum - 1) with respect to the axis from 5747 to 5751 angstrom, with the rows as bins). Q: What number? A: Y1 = 0.34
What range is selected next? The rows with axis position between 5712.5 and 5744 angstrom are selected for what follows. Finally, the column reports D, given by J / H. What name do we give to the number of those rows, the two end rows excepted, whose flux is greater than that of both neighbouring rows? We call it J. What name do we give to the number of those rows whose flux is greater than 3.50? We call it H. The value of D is 0.083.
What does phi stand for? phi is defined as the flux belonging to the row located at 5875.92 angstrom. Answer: 3.859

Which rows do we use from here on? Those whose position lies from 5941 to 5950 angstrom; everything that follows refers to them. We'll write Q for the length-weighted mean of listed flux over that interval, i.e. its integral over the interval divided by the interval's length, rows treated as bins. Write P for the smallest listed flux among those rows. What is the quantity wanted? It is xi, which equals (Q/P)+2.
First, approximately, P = 3.468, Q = 3.5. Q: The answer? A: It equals 3.01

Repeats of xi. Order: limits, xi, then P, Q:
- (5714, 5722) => 3.02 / 3.658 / 3.7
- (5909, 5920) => 3.01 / 3.333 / 3.4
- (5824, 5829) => 3.01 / 3.708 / 3.7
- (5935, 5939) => 3.00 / 3.549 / 3.6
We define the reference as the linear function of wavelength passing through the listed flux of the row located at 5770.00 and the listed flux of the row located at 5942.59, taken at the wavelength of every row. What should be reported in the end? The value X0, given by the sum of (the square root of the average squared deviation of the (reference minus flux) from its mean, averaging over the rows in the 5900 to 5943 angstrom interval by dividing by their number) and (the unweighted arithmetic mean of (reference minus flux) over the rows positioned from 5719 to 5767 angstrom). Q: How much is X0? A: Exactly 0.129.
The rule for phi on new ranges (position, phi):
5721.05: 3.688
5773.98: 3.621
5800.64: 3.559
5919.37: 3.405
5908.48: 3.442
